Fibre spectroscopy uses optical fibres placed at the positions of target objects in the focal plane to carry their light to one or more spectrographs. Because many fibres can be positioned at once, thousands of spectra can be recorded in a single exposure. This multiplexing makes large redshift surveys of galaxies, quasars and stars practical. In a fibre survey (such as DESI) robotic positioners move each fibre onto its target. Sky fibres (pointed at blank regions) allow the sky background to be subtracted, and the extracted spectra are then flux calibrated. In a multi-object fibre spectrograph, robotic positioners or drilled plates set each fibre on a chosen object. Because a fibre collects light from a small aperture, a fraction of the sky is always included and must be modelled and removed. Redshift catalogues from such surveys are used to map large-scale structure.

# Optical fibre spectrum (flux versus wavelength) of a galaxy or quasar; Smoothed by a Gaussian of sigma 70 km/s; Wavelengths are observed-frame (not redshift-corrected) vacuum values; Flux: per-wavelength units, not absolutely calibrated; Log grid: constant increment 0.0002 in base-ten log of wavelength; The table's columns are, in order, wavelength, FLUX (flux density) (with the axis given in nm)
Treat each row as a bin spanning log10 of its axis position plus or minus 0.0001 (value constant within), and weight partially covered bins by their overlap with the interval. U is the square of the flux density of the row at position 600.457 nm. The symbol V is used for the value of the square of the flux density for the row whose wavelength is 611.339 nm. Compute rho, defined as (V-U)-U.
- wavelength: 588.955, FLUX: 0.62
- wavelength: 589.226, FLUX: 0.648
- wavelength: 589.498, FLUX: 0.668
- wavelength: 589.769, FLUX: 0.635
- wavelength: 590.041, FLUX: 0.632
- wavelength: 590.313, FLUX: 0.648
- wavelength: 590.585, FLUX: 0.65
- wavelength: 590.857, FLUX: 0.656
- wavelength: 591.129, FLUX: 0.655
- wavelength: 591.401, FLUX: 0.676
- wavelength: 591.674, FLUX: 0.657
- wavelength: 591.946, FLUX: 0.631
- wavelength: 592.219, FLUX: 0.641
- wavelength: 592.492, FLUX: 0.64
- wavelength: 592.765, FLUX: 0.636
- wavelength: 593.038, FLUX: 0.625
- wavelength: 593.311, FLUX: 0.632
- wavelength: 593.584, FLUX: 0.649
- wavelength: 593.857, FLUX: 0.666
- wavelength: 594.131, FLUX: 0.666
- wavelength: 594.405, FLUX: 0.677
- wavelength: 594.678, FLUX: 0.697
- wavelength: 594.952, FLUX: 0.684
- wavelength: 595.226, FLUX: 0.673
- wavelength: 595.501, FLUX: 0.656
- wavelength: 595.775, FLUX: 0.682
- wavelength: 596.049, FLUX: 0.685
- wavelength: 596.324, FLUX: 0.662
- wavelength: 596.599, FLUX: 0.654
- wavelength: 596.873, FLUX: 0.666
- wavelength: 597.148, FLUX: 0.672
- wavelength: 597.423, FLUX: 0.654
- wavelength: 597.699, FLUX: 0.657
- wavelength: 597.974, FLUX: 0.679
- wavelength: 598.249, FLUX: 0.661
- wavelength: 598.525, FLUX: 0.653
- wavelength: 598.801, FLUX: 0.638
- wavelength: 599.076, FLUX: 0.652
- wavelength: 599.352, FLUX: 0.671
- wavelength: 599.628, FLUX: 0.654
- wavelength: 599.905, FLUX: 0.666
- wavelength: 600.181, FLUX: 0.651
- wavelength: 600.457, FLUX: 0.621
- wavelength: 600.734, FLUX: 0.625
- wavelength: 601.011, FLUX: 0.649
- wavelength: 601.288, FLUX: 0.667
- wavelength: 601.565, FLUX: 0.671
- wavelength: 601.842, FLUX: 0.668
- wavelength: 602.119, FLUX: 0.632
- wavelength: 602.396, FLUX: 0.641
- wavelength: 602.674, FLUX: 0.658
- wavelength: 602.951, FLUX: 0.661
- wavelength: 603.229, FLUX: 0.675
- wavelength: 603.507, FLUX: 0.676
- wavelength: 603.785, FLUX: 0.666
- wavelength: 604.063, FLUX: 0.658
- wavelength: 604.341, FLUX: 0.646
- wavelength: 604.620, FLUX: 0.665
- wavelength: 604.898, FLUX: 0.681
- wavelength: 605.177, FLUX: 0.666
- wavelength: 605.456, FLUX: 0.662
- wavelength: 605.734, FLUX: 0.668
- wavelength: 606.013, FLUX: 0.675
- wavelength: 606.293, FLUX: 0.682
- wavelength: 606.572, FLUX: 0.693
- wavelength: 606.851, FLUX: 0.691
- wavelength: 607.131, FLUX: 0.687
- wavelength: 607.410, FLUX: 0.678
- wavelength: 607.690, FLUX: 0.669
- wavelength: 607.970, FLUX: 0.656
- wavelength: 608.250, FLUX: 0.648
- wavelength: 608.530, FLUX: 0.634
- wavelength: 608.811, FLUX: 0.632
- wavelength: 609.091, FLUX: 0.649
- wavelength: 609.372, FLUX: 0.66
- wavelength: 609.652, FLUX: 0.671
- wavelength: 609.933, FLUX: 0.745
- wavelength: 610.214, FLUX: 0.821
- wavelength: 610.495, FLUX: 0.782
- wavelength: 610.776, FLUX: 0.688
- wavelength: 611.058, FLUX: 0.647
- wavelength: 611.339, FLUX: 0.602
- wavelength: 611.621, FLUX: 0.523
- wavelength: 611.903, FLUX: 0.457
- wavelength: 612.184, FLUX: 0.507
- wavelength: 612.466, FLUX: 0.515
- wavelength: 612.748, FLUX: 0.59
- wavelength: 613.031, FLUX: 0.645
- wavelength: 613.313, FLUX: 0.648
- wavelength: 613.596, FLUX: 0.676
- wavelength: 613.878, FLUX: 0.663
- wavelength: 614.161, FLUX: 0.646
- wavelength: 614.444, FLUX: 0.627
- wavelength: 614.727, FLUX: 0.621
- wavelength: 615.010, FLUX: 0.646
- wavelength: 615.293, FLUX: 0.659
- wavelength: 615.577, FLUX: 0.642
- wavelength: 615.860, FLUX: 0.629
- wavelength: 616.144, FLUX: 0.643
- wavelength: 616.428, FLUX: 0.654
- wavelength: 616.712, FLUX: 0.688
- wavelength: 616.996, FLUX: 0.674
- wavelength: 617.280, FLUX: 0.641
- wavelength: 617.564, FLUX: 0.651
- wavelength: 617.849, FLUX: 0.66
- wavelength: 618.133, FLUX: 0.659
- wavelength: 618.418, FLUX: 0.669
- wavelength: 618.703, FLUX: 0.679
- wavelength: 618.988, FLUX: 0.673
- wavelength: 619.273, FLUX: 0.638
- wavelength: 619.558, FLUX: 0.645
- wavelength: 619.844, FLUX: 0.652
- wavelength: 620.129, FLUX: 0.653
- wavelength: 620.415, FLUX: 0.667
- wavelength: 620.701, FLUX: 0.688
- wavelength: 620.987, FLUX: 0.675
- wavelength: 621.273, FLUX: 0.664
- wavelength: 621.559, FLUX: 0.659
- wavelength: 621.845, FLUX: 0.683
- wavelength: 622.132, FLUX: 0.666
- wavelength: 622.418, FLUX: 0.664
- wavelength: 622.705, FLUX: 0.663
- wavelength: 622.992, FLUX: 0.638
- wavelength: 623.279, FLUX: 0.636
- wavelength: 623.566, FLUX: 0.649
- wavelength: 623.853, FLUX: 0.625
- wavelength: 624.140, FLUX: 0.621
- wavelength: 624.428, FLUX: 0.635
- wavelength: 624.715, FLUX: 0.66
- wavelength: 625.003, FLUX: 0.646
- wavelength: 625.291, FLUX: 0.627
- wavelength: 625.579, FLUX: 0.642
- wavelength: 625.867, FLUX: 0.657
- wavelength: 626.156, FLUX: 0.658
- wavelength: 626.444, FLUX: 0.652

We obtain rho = -0.41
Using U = 0.39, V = 0.36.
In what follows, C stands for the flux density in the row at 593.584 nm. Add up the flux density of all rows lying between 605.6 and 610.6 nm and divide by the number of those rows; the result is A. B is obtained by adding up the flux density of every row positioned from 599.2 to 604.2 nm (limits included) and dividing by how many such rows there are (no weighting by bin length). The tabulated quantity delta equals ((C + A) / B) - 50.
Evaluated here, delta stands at -48.0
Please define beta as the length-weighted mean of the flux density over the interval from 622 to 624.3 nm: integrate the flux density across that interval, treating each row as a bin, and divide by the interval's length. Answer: 0.645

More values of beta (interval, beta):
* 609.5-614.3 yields 0.637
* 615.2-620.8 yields 0.658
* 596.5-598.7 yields 0.662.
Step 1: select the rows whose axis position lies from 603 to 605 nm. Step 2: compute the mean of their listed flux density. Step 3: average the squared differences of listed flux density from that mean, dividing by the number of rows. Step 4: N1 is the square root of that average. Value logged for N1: 0.0111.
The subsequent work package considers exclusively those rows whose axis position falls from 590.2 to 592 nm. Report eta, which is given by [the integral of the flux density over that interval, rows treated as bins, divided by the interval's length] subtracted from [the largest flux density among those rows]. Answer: 0.022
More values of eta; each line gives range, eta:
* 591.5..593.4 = 0.019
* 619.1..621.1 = 0.028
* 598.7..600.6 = 0.020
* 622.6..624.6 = 0.025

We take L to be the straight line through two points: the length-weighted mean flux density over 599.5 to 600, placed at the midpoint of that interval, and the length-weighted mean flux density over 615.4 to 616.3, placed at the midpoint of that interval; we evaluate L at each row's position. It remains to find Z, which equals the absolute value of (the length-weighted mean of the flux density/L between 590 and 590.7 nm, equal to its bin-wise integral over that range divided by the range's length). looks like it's 0.96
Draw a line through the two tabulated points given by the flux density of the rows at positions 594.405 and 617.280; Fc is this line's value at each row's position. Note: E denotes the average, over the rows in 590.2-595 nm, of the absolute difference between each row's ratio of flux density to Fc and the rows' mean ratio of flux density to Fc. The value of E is 0.0245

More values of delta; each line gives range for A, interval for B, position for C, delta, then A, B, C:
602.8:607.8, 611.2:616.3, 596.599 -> -47.8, 0.672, 0.608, 0.654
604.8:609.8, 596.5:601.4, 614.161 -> -48.0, 0.667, 0.655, 0.646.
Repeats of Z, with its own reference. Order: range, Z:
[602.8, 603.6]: 1.02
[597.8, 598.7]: 1.00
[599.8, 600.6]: 0.98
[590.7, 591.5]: 0.99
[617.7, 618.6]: 1.04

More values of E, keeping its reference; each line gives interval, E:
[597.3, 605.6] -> 0.0201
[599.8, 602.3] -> 0.0243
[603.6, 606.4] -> 0.0130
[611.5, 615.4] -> 0.0938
